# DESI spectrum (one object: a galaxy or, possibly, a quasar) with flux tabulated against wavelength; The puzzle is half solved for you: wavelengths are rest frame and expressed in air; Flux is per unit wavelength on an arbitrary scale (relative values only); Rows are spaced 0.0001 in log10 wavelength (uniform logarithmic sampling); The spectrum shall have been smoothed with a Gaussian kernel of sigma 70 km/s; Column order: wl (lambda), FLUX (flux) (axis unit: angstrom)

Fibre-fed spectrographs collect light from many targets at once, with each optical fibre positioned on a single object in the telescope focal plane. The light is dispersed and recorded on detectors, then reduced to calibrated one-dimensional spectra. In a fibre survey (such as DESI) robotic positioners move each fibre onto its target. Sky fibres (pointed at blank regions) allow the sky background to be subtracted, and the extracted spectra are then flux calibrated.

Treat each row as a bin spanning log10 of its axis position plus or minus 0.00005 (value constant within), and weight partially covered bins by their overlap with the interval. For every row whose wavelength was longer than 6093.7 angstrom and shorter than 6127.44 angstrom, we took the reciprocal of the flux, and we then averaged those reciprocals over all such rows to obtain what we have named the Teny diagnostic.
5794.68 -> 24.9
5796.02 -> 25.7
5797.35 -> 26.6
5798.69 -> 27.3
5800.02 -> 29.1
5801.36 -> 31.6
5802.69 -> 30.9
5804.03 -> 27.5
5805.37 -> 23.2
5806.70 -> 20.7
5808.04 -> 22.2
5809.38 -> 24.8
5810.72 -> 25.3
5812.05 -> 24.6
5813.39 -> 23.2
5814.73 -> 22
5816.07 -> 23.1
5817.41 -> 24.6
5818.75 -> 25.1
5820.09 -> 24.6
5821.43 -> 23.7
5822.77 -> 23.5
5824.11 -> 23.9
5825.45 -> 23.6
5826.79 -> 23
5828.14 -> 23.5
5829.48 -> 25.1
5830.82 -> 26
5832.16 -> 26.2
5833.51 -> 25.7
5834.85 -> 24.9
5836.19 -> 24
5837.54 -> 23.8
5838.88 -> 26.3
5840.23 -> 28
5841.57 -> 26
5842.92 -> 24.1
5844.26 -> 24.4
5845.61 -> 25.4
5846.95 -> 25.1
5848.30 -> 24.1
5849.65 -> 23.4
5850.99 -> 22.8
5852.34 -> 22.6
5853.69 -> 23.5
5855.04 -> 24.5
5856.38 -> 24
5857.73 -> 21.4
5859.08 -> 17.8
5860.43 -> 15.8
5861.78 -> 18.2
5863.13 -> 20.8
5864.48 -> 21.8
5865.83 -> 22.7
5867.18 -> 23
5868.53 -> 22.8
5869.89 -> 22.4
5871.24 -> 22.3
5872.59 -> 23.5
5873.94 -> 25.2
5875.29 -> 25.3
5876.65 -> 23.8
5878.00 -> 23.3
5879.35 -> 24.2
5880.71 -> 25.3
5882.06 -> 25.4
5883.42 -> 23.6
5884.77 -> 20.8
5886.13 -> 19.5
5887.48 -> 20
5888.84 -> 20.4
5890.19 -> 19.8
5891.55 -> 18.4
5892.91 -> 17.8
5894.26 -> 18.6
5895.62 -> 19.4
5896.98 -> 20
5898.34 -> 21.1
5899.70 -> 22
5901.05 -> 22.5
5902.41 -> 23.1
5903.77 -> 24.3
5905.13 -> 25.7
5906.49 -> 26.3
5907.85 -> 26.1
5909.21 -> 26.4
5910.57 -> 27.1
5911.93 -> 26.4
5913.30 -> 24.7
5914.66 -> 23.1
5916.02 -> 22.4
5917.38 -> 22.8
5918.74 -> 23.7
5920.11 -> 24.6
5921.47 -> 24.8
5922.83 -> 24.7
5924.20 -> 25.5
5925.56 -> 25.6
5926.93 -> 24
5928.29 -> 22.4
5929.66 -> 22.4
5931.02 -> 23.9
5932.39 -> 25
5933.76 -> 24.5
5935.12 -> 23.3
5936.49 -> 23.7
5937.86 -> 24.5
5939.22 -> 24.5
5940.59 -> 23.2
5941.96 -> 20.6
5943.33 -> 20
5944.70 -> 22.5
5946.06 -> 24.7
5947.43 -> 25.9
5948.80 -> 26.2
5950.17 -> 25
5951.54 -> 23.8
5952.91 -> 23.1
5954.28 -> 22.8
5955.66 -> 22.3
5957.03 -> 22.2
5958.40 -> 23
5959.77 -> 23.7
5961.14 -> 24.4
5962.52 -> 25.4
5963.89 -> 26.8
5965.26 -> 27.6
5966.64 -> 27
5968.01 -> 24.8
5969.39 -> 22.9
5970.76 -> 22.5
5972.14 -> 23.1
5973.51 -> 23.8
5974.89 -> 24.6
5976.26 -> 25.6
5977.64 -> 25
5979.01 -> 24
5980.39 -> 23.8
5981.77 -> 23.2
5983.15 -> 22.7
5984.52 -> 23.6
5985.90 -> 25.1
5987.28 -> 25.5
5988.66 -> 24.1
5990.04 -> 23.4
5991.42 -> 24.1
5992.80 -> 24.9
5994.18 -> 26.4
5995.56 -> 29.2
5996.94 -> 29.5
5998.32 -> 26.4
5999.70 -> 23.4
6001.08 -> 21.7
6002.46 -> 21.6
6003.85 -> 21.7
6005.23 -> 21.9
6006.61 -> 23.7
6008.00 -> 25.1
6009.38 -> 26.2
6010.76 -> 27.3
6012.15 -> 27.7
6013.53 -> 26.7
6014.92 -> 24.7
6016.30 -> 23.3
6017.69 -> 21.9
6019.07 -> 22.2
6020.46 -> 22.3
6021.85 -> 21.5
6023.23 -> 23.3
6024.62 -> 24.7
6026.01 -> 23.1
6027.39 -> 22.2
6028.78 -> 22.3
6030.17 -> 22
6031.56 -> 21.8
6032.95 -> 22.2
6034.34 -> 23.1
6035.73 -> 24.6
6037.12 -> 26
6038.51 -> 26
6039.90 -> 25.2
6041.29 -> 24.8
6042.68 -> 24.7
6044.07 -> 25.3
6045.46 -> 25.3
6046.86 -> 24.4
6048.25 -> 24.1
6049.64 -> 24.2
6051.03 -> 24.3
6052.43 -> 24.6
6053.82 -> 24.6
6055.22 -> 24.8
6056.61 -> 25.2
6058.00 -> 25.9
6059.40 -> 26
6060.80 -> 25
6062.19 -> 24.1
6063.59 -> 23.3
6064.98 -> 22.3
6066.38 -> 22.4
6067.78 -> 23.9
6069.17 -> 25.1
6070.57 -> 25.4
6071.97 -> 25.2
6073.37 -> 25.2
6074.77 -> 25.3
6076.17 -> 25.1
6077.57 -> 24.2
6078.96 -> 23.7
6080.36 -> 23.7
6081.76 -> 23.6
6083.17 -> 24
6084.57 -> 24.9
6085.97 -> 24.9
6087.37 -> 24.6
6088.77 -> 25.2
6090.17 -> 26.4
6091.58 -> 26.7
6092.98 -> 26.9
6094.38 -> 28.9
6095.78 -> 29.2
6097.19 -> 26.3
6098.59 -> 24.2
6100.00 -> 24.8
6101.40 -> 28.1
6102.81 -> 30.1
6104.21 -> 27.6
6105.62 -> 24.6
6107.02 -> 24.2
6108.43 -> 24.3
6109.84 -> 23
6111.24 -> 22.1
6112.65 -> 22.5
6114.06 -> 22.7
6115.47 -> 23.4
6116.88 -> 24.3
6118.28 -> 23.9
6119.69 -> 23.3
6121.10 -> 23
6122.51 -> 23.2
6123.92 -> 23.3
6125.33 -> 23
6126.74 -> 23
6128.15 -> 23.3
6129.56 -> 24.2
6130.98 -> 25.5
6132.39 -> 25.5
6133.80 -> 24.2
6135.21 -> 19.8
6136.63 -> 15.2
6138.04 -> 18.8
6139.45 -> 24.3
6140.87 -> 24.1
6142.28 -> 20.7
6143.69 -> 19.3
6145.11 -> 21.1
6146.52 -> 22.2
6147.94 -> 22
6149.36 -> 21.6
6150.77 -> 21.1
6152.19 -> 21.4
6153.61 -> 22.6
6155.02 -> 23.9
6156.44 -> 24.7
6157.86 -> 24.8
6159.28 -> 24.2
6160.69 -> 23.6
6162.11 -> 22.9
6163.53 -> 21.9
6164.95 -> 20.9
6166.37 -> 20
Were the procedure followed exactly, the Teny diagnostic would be 0.0408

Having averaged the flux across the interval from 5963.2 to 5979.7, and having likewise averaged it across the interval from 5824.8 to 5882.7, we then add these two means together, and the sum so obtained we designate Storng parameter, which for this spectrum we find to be 48.4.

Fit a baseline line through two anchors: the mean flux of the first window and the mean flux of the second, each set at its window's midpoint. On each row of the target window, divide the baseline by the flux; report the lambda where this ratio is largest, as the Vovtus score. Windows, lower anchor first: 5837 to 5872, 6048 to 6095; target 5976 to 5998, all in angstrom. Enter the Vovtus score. 5983.15 angstrom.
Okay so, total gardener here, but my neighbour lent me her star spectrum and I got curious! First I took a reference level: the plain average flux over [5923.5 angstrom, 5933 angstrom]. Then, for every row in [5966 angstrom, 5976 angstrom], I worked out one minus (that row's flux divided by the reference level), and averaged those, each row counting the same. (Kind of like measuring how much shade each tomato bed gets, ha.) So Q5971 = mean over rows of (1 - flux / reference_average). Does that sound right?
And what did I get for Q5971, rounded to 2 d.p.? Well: 0.00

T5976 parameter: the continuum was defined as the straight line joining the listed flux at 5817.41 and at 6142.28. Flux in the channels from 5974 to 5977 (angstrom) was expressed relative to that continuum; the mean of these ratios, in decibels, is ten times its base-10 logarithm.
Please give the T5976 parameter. 0.4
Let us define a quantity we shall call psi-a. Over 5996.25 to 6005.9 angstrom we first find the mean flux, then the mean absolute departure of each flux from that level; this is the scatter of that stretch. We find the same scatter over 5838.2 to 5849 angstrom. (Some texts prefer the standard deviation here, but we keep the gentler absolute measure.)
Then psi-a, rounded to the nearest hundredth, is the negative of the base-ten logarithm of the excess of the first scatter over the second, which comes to -0.15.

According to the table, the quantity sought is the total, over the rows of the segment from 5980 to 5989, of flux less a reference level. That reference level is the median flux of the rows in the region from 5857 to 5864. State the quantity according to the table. 41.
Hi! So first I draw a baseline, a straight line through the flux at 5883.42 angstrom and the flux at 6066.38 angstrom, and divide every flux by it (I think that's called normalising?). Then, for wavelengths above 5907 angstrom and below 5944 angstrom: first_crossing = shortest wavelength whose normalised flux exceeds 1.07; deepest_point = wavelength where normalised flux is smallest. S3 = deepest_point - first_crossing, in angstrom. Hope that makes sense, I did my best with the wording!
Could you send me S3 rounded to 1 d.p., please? 35.5 angstrom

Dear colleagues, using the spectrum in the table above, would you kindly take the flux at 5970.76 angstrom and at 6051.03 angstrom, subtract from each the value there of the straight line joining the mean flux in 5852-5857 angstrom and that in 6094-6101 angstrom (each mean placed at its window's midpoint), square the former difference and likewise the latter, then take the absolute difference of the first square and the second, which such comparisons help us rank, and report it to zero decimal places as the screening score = 4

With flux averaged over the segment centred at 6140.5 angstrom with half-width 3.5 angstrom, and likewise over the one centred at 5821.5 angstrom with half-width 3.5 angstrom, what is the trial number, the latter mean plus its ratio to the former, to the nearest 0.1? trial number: 25.3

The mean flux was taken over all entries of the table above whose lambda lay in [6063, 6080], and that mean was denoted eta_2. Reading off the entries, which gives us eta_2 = 24.3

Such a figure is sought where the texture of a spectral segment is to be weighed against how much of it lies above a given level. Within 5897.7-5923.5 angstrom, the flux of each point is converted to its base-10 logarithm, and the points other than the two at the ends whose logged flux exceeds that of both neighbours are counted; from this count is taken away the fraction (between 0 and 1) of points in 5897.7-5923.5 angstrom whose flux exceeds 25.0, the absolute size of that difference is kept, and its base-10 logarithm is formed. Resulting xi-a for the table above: 0.43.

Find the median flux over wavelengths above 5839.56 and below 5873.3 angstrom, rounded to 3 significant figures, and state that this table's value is 23.0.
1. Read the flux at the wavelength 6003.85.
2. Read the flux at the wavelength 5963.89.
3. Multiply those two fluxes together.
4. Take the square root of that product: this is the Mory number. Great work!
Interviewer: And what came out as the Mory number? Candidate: 24.1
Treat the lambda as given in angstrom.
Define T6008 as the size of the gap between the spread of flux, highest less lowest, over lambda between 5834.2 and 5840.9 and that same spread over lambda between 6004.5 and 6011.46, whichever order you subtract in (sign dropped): 1.20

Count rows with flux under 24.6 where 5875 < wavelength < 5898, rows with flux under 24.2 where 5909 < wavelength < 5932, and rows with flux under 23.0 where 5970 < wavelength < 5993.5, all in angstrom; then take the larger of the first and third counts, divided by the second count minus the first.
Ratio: -2.3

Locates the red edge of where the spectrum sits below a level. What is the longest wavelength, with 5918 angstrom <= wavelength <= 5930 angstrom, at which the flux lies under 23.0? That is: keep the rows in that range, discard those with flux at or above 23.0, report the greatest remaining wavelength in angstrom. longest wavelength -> 5929.66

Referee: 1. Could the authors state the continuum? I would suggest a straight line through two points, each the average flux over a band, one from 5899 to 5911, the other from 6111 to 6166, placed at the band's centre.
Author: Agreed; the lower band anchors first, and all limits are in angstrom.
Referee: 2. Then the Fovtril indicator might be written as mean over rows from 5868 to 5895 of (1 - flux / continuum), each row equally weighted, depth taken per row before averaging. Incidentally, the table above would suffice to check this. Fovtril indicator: 0.12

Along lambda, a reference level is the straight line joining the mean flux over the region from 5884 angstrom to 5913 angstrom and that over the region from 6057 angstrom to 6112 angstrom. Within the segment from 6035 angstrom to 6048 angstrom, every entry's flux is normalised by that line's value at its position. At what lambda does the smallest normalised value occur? 6046.86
